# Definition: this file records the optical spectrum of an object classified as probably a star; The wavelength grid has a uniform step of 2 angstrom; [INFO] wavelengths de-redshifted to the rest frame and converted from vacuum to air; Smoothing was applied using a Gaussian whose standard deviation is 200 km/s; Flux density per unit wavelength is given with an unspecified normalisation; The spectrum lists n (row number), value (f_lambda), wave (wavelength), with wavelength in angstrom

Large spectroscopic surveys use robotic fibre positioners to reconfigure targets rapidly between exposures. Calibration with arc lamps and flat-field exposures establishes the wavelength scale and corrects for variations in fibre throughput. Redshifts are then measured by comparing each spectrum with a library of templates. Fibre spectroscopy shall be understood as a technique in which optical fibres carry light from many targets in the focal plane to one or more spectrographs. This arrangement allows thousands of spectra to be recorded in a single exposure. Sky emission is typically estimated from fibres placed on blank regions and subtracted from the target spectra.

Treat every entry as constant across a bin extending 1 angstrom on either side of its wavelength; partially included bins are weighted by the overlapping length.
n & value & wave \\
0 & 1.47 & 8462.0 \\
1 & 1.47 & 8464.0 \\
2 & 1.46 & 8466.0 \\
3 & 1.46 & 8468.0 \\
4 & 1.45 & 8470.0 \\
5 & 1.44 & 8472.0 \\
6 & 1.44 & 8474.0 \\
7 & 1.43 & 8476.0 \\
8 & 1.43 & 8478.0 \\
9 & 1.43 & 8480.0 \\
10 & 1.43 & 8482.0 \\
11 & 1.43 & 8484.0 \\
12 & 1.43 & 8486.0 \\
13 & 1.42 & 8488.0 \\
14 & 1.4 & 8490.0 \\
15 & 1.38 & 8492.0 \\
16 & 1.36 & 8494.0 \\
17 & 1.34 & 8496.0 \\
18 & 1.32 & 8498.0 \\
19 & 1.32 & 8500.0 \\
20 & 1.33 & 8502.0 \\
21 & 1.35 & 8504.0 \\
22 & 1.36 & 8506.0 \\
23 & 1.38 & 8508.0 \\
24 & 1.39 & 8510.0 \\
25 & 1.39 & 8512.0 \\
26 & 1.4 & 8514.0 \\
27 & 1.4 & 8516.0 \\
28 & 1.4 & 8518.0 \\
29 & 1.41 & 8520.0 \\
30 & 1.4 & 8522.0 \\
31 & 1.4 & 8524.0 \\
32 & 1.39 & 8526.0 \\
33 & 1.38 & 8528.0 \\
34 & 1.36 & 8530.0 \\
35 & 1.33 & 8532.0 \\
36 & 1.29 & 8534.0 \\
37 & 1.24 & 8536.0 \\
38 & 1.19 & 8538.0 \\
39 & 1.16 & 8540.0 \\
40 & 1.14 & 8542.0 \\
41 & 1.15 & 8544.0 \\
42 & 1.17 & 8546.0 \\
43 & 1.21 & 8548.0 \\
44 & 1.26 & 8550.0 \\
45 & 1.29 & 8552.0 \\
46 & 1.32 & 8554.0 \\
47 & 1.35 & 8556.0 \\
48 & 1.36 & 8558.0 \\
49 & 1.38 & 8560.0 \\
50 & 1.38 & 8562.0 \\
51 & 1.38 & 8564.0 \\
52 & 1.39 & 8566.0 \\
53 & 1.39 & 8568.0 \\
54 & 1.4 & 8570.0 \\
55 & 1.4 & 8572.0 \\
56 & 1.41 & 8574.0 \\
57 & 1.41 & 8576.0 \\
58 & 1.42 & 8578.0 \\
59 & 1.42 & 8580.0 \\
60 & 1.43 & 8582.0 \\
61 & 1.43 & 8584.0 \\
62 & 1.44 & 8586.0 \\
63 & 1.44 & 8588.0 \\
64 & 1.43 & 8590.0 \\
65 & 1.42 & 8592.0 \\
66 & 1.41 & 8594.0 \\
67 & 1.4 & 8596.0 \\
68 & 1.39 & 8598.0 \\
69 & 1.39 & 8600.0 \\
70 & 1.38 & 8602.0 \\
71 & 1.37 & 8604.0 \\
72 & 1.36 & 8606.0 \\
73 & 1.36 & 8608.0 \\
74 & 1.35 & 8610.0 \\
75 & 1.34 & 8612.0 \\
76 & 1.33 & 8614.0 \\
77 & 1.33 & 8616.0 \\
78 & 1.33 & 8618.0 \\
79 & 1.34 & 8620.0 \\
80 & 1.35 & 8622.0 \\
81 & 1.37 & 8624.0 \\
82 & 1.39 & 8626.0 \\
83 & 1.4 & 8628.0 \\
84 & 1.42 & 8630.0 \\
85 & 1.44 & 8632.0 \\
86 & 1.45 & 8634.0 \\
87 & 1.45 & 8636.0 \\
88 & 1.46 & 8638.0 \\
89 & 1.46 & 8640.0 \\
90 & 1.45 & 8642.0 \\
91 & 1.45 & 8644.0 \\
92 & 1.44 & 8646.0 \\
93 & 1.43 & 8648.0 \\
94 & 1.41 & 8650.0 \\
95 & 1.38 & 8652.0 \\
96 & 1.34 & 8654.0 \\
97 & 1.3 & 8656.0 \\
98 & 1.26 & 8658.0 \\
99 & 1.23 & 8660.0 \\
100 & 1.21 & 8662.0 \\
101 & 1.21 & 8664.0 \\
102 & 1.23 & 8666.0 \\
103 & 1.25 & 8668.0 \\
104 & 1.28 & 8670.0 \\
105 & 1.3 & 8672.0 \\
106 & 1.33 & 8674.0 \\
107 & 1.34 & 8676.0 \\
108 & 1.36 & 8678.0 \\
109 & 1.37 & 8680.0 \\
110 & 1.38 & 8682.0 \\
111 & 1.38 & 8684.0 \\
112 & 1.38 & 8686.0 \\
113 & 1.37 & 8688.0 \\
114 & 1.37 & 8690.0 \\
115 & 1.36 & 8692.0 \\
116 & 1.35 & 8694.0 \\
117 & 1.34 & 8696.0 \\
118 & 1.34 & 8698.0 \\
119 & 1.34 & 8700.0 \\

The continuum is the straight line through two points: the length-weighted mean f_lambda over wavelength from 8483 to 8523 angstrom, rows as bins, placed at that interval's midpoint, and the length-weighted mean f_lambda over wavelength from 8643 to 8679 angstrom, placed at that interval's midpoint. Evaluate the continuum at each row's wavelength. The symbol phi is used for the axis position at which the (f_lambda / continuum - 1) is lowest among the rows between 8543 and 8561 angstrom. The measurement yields 8544.0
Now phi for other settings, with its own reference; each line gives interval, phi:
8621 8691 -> 8662.0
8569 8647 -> 8614.0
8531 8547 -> 8542.0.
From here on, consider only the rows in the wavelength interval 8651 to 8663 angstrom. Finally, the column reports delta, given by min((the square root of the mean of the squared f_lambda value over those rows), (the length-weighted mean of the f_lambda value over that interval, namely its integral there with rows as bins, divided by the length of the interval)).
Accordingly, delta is 1.29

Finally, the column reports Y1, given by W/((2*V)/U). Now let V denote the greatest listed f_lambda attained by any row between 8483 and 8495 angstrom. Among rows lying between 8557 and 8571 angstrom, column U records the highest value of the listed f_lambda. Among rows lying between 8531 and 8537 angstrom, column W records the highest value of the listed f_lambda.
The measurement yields 0.65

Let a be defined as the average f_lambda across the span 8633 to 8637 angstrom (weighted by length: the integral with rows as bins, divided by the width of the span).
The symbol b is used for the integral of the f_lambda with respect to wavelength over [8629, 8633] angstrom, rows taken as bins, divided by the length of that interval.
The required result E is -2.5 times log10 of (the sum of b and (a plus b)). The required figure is -1.59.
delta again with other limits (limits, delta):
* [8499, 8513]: 1.36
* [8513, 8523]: 1.40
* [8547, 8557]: 1.29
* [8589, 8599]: 1.41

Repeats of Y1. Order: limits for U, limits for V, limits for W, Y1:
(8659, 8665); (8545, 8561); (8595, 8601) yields 0.62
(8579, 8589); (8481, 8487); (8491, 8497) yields 0.69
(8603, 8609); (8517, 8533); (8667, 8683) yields 0.67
